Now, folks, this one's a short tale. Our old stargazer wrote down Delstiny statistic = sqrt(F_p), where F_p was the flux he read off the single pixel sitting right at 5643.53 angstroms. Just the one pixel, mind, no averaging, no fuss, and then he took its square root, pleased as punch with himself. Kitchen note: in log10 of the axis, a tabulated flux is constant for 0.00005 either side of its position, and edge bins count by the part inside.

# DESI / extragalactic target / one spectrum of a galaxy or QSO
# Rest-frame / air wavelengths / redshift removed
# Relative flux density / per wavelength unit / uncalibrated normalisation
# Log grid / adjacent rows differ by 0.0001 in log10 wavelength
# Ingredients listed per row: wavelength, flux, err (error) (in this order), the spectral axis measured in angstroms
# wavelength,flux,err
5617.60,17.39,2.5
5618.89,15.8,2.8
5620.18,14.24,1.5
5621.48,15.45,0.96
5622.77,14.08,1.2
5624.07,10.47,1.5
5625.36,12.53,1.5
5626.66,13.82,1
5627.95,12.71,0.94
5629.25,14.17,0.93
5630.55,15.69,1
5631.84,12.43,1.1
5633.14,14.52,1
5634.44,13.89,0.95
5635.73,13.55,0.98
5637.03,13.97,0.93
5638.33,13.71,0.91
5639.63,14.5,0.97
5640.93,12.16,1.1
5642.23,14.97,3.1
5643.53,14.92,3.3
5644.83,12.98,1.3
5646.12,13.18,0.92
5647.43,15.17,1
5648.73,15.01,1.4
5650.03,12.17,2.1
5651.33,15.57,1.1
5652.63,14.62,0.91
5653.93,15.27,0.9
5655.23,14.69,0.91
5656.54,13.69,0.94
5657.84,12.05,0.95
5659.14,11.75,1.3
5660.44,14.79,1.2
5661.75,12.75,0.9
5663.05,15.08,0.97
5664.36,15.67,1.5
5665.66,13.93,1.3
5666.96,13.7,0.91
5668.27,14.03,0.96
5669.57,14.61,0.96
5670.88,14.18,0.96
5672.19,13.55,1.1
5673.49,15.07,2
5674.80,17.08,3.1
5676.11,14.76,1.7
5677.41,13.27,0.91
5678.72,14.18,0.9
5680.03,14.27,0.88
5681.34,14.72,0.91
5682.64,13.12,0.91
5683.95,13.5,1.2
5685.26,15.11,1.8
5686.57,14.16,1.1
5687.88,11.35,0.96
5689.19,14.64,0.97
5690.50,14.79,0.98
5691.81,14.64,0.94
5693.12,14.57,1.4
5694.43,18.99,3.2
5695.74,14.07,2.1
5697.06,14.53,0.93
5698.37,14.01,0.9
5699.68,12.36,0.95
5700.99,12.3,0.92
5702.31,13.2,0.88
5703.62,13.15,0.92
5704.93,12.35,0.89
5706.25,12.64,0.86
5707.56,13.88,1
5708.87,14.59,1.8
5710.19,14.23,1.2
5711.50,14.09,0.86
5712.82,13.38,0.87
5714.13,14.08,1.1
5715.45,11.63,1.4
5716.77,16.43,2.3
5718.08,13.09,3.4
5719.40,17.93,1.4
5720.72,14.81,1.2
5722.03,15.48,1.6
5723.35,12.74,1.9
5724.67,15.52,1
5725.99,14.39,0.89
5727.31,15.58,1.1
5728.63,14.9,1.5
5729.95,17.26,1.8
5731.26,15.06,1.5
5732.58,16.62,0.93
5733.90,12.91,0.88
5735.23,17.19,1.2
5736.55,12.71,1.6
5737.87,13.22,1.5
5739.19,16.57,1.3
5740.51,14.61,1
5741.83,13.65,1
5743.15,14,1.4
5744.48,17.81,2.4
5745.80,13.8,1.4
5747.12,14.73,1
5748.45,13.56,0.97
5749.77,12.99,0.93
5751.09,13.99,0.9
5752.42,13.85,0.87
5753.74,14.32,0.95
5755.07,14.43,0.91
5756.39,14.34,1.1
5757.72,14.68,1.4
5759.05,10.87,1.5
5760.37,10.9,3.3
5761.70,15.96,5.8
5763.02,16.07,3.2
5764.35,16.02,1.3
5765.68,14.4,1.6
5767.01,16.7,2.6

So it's 3.86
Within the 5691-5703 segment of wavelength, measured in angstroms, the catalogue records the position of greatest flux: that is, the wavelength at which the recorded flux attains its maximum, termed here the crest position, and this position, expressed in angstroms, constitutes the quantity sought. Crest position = 5694.43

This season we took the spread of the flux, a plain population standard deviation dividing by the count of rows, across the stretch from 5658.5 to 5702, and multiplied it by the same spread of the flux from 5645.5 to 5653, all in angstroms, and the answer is 1.69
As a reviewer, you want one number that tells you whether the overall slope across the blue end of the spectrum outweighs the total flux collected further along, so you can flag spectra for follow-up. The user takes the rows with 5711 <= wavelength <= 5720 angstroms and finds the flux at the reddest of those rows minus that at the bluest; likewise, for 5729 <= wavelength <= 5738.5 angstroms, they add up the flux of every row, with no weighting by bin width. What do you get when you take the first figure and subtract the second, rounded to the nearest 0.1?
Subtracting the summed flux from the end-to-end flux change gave -101.1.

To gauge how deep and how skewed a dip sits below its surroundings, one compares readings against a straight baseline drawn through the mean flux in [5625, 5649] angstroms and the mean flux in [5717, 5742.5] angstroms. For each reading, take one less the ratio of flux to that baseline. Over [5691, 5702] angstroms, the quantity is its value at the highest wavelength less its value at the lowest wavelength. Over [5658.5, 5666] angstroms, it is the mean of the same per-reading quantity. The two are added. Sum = 0.18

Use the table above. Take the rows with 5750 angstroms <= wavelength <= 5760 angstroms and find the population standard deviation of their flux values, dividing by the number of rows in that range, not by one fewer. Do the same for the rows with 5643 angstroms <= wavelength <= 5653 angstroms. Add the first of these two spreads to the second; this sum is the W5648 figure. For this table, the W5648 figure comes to 2.38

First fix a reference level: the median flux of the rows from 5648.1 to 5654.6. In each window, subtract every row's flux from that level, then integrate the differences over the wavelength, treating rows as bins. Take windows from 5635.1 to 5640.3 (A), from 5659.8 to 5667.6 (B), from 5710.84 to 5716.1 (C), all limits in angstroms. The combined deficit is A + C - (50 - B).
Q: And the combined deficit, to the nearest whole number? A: -30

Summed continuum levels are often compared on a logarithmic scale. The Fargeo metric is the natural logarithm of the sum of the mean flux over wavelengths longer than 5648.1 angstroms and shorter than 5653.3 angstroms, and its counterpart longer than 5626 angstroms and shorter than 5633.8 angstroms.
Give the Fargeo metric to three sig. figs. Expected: 3.34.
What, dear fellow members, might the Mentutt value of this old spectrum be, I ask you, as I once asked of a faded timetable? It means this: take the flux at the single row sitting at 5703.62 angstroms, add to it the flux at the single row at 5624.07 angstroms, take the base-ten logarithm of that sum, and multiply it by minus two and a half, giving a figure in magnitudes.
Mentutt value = -3.43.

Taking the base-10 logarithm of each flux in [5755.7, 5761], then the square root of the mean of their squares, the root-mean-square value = 1.10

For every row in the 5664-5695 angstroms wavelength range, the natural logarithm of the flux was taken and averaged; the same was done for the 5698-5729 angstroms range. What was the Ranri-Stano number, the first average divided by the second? 1.01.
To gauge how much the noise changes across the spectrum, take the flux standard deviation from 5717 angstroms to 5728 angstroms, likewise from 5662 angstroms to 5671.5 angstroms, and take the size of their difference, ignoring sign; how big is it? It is 0.9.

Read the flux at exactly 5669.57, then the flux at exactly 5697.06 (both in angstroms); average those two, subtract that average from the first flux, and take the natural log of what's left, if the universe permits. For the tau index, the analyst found -3.2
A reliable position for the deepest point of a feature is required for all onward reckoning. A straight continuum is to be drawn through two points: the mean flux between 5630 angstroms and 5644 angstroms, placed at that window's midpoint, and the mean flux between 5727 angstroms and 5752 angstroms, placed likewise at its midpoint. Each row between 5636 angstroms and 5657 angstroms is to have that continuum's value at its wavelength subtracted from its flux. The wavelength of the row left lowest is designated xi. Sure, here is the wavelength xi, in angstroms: 5650.03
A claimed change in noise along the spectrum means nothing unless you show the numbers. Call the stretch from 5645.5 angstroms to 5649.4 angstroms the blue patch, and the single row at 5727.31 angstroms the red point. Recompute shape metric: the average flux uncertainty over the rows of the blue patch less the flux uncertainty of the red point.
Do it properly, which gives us 0.0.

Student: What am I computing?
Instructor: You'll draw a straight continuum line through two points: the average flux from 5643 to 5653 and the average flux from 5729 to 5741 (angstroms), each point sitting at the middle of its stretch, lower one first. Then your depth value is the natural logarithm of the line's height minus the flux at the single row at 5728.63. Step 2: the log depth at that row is -1.8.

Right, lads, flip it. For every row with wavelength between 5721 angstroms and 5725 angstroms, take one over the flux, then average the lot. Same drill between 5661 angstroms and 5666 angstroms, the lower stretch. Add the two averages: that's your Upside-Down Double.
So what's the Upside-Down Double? 0.139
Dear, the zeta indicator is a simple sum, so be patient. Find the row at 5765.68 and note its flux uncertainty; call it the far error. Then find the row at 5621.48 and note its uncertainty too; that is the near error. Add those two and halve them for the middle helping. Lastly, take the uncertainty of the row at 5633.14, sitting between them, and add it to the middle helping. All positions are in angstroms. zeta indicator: 2.3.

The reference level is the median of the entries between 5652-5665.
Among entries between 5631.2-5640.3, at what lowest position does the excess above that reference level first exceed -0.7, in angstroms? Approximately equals 5633.14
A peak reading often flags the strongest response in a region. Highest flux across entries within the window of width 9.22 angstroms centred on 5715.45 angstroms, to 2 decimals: 17.93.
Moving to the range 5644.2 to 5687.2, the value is 17.08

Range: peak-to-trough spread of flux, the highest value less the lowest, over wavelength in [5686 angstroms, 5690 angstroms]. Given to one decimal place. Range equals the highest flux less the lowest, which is 3.3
